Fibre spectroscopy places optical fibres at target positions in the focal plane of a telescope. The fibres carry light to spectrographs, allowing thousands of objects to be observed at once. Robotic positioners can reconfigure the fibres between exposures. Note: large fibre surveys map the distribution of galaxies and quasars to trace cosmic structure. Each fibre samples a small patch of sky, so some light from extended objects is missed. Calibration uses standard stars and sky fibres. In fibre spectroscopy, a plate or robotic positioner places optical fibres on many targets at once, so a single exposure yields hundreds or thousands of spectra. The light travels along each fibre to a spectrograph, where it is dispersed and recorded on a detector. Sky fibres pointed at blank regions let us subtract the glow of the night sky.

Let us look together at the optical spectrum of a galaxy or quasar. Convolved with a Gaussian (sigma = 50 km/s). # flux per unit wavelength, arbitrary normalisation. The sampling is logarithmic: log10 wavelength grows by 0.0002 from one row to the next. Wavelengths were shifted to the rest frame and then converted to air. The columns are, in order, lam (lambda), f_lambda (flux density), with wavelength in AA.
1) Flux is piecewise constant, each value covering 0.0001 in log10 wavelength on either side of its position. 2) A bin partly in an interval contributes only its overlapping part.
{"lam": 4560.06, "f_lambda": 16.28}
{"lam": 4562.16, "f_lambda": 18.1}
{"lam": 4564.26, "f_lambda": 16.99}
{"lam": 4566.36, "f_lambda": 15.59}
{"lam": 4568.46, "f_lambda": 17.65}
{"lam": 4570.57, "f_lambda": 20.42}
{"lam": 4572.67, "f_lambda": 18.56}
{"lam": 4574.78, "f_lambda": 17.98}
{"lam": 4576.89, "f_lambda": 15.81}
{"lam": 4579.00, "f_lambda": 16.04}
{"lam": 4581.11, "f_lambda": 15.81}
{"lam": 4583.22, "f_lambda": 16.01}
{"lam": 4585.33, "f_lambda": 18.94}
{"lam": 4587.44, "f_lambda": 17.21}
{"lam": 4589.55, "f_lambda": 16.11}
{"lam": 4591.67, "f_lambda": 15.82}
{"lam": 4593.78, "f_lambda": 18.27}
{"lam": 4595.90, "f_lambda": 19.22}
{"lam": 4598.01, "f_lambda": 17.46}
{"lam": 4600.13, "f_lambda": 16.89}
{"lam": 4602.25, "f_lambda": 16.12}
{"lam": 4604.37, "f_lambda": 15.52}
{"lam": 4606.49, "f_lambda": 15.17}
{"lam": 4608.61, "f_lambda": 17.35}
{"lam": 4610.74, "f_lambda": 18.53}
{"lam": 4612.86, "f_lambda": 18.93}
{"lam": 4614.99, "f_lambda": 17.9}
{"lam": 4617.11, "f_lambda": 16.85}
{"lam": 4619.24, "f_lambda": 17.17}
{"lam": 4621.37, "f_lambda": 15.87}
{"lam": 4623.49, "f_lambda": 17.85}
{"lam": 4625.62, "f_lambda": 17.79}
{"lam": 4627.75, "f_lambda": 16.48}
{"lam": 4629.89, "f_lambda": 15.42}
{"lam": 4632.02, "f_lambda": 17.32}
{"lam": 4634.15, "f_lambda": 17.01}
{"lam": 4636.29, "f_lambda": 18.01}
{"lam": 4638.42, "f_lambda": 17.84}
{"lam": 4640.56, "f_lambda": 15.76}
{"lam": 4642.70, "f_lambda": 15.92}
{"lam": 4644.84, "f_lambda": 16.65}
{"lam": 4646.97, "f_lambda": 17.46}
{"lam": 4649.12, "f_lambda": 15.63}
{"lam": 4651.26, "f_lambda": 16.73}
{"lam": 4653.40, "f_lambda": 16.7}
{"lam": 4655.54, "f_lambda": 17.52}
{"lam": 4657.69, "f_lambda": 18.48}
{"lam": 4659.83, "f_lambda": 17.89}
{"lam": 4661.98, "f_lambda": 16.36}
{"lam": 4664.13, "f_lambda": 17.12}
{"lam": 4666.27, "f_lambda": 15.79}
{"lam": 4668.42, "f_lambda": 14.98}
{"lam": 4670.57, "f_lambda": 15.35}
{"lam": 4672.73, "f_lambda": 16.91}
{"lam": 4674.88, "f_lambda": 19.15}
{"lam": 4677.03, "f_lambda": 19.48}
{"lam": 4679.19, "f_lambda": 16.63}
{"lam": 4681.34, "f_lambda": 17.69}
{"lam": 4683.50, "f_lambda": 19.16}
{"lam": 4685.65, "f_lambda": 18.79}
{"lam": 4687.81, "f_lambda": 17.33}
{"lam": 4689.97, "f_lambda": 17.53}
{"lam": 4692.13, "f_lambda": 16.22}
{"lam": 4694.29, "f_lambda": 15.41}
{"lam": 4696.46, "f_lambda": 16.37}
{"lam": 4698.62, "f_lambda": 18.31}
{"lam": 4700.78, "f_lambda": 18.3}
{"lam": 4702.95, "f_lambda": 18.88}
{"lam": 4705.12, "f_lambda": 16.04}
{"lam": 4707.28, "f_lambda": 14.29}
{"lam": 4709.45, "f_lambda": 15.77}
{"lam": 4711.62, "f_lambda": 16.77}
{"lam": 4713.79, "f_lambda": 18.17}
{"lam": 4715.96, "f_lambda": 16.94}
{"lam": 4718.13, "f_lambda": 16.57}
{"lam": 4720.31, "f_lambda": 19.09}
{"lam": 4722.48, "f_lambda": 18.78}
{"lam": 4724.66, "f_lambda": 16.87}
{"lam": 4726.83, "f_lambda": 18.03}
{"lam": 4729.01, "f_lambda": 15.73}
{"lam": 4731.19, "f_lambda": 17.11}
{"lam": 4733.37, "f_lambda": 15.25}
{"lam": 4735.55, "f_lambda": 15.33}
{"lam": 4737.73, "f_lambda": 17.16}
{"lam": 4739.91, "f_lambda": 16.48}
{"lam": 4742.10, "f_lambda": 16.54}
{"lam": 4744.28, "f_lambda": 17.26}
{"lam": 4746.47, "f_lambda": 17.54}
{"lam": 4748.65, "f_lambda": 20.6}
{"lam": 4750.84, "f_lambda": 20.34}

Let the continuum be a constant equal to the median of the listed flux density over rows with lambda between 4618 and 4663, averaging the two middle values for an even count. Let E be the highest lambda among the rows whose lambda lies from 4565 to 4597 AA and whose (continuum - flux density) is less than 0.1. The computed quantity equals 4595.90 AA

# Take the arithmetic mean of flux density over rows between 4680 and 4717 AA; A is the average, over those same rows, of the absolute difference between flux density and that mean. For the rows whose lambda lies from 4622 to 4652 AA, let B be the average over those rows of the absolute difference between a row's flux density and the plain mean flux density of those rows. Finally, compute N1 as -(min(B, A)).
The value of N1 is -0.764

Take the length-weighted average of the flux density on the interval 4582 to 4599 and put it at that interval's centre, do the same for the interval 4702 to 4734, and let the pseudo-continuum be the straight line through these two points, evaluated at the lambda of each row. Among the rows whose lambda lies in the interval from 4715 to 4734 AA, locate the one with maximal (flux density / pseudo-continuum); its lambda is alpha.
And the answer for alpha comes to 4720.31 AA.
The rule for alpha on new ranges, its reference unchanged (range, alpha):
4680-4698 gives 4683.50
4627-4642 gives 4636.29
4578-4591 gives 4585.33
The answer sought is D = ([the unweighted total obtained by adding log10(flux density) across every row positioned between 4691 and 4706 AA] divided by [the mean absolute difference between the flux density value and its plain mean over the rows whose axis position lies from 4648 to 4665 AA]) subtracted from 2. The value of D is -10.3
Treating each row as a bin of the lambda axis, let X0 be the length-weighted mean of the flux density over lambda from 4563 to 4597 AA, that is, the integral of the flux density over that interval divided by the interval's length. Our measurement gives 17.3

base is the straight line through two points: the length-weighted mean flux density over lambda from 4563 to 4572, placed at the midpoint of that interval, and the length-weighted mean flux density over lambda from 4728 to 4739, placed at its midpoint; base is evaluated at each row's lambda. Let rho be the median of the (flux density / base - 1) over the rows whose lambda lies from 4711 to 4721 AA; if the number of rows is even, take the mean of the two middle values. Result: 0.04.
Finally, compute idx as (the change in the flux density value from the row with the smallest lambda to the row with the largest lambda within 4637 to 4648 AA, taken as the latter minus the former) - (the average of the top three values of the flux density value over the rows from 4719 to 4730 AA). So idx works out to -19.0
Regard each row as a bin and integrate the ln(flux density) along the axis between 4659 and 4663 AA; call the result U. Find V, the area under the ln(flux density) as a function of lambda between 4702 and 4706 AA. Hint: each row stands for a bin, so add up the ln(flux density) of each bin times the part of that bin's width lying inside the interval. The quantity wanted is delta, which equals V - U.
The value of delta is 0.1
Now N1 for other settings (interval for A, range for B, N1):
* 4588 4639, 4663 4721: -0.922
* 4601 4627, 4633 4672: -0.829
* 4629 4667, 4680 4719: -0.761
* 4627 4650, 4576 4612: -0.769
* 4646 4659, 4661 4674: -0.712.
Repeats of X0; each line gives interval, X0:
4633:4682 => 17.0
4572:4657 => 17.0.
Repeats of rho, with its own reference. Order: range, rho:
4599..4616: -0.01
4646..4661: 0.03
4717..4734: 0.05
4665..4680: 0.00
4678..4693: 0.06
